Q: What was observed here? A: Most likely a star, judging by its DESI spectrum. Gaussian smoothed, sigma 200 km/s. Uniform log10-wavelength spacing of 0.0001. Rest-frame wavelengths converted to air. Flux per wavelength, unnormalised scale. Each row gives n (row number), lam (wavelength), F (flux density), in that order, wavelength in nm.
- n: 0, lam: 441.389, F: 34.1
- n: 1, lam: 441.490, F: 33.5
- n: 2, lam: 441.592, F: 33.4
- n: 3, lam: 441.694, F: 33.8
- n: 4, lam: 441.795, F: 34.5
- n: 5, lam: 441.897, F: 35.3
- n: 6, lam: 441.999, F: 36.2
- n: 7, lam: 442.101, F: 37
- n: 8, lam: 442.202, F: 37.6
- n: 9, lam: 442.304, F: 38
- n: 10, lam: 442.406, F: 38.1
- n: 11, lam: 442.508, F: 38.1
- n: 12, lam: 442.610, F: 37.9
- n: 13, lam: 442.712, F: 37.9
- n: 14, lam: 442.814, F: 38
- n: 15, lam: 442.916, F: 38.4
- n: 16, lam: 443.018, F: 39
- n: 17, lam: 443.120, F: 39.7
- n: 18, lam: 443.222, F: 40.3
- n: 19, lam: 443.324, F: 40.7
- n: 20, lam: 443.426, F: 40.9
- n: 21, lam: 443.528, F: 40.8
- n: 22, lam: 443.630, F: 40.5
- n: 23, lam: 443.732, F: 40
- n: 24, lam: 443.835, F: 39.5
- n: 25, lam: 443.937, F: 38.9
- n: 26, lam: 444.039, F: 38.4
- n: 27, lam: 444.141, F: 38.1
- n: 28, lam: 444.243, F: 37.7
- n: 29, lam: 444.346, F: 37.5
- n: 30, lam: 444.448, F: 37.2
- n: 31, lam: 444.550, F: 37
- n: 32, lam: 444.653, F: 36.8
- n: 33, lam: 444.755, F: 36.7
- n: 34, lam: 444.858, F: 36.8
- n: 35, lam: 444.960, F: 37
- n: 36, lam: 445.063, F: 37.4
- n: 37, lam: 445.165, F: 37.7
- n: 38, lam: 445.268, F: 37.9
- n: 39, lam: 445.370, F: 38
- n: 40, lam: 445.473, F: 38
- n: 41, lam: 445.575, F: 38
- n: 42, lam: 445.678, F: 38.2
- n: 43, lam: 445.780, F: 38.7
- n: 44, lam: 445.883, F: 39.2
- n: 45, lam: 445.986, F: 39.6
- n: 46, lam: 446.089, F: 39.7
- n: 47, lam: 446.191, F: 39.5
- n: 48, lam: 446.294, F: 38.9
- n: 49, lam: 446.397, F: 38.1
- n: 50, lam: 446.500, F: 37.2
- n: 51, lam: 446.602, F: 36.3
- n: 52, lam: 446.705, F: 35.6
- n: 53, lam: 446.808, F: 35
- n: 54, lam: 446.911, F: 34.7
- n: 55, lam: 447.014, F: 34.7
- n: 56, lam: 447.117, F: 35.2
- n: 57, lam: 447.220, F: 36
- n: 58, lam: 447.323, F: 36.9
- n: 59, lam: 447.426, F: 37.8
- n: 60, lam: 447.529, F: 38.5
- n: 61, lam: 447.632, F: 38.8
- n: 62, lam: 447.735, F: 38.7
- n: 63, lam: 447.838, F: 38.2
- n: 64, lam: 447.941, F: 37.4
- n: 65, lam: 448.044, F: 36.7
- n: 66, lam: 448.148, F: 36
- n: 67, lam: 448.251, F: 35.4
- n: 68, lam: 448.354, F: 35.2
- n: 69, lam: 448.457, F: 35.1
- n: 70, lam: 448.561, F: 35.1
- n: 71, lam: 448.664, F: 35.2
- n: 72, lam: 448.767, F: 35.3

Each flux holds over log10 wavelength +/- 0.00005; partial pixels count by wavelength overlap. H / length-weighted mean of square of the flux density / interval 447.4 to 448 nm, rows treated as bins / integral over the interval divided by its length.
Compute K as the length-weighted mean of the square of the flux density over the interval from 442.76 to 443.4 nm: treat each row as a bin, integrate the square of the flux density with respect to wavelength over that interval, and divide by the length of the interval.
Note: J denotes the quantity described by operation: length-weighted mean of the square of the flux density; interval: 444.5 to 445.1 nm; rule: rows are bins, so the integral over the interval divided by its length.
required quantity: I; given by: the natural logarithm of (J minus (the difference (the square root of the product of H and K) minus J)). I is 7.10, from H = 1463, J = 1363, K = 1554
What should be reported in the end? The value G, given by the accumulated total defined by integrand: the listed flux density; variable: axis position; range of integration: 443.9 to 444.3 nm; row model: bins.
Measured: 15.3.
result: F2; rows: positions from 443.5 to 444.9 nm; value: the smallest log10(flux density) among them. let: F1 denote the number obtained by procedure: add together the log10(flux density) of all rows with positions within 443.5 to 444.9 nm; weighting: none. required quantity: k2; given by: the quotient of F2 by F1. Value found 0.07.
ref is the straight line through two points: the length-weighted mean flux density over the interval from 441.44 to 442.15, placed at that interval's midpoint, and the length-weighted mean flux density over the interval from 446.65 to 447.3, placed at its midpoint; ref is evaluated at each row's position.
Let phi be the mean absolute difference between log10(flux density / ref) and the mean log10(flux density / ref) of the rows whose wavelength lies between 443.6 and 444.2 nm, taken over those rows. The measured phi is 0.0087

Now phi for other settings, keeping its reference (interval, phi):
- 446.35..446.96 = 0.0128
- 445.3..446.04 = 0.0059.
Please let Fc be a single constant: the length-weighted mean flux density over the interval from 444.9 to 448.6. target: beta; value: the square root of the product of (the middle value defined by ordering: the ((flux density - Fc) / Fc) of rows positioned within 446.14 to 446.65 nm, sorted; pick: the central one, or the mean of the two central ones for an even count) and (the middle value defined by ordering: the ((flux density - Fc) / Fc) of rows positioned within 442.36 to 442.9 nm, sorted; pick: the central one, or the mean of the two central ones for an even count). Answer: 0.022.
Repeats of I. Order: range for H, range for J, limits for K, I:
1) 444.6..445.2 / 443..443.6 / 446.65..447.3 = 7.57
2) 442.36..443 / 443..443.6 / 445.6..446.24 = 7.47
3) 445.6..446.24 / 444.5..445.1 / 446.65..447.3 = 7.20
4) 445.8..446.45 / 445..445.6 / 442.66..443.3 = 7.20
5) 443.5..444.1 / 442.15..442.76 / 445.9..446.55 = 7.20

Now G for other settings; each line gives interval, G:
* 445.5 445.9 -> 15.4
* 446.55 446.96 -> 14.5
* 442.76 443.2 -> 17.1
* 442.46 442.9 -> 16.7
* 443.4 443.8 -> 16.2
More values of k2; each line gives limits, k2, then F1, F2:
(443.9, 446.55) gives 0.04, 41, 1.56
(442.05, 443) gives 0.11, 14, 1.57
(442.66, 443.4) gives 0.14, 11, 1.58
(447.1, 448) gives 0.11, 14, 1.55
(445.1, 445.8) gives 0.14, 11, 1.58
